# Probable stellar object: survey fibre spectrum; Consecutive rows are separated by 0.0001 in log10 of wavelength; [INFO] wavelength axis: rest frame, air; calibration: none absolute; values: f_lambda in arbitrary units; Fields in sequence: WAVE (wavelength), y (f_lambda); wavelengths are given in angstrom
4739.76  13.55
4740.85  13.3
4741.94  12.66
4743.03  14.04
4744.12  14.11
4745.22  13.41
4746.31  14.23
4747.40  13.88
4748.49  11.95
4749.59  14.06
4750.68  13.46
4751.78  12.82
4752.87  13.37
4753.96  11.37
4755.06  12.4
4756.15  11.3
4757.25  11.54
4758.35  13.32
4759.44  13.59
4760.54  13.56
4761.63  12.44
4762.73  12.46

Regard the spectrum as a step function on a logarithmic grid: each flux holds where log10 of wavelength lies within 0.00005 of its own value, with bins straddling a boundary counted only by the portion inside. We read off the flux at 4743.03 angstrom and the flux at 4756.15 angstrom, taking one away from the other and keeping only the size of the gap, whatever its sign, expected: 2.7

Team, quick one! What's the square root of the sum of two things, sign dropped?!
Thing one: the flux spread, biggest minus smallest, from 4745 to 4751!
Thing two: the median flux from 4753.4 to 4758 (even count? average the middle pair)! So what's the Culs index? 3.71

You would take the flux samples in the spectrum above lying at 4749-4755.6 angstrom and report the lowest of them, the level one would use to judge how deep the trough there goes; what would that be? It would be 11.37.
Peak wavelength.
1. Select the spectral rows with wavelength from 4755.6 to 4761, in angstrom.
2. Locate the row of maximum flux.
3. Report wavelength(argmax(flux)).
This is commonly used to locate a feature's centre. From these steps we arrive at 4759.44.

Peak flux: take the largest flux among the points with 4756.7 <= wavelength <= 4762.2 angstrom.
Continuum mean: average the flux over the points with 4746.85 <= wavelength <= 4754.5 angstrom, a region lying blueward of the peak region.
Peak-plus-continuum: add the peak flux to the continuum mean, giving 26.6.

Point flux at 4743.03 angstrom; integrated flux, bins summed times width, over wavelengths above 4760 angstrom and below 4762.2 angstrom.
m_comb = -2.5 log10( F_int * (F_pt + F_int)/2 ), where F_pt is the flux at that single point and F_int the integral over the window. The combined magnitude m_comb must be -6.96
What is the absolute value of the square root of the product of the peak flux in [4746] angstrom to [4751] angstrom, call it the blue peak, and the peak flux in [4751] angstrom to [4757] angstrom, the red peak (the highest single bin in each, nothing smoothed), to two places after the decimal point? 13.79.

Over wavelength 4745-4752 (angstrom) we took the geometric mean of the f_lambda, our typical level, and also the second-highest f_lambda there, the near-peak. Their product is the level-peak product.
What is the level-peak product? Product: 188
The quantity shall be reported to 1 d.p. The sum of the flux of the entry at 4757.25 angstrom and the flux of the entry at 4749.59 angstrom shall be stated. 25.6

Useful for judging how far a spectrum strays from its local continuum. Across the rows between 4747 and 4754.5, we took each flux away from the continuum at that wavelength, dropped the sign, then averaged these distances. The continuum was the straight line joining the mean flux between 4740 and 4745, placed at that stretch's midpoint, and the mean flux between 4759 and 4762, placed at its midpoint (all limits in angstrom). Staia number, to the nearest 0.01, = 0.74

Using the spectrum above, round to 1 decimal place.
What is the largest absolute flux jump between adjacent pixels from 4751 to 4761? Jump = 2.0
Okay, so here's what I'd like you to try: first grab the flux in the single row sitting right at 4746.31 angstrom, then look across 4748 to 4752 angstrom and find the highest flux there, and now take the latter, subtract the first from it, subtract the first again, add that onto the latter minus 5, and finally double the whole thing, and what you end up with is -10.7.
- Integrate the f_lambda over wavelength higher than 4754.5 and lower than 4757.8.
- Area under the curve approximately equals 39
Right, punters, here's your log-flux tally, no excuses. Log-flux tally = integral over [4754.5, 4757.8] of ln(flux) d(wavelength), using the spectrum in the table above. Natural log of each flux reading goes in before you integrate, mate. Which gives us 8.1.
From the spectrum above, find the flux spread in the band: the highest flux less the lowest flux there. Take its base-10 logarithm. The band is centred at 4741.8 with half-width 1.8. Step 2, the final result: 0.14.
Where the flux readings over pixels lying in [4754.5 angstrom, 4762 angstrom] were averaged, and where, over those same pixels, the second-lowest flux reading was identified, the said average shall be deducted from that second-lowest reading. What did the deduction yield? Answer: -1.1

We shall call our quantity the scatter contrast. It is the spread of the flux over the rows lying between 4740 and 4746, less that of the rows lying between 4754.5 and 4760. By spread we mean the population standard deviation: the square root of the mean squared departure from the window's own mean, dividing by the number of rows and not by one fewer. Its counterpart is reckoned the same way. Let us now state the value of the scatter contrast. -0.38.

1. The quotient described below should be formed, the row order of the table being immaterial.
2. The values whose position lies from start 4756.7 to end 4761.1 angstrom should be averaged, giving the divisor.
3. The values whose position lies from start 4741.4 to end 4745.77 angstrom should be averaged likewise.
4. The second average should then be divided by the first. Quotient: 1.04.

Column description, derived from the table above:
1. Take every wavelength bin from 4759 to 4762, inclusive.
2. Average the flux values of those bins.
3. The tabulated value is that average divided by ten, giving 1.32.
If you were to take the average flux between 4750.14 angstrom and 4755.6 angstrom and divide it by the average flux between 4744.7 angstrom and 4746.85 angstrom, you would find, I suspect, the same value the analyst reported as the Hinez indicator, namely 0.92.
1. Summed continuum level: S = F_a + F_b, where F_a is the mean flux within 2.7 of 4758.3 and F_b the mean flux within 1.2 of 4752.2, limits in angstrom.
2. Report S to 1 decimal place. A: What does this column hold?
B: 25.8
